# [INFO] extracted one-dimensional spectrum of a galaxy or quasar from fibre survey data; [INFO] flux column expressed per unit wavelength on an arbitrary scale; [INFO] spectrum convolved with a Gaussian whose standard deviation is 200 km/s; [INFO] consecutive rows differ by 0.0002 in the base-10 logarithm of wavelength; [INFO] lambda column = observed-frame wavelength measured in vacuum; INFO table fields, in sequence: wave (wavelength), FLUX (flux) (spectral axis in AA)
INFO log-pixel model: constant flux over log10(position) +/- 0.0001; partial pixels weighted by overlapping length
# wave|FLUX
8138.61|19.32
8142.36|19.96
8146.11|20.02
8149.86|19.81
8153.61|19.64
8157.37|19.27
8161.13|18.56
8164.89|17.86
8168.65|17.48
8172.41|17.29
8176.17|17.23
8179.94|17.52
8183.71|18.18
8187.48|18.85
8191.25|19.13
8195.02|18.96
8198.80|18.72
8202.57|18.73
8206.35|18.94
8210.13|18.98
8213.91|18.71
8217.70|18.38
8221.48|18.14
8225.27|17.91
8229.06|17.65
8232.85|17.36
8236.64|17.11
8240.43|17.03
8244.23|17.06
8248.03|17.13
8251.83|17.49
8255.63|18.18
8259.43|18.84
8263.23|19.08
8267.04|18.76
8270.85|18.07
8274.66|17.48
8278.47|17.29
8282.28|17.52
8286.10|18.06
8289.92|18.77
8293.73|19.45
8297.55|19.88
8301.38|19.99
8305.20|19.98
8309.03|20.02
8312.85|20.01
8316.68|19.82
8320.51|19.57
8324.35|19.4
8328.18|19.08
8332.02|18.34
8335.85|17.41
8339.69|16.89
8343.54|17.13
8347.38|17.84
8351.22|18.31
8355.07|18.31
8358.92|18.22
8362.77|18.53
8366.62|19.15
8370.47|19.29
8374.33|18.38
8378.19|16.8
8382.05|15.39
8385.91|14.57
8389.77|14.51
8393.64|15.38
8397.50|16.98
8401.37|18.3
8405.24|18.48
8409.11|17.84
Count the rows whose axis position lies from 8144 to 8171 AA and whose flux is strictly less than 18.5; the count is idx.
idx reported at 2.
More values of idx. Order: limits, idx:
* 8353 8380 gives 4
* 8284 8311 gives 1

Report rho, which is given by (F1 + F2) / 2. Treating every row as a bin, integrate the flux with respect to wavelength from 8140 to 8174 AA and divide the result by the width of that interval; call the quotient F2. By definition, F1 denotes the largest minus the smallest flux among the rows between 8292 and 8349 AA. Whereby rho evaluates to 11.0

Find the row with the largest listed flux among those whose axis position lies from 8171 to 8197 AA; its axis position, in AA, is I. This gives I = 8191.25 AA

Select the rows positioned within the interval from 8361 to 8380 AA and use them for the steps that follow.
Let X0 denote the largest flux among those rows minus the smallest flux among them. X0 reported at 2.49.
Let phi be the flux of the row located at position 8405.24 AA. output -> 18.48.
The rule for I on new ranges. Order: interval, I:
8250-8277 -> 8263.23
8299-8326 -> 8309.03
